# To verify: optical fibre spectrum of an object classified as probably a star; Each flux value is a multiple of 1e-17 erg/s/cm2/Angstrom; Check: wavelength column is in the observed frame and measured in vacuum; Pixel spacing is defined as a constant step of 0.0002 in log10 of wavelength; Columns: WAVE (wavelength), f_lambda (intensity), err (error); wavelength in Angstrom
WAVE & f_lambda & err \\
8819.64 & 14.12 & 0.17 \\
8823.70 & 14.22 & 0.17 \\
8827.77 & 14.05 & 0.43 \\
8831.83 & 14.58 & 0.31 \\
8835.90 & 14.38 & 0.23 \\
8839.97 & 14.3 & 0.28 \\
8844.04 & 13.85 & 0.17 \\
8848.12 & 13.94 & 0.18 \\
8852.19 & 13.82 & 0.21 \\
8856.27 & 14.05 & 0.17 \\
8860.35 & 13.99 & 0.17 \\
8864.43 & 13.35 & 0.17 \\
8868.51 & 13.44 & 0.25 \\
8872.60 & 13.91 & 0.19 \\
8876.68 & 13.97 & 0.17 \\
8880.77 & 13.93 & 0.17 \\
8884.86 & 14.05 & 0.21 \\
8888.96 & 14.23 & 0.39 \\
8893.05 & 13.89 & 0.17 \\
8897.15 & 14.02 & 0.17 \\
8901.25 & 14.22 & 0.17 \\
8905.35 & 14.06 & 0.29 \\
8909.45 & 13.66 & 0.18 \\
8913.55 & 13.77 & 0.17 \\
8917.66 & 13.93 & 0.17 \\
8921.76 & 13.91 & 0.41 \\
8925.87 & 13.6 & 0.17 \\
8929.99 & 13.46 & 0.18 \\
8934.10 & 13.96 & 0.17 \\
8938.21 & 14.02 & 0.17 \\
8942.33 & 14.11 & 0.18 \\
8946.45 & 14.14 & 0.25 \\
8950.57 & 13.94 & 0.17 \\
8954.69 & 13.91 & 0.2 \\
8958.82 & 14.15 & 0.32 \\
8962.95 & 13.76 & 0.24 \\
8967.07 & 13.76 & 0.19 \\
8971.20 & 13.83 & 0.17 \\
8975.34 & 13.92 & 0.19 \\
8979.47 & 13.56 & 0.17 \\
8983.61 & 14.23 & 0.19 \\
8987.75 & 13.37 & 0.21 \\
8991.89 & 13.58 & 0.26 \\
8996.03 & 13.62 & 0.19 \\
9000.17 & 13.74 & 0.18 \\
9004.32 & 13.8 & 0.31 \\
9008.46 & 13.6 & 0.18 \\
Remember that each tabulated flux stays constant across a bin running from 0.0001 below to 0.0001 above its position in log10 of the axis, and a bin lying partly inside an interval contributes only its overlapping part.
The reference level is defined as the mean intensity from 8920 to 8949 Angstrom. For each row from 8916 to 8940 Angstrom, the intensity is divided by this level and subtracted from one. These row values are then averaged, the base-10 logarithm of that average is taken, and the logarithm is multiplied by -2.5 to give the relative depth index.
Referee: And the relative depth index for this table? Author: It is 5.7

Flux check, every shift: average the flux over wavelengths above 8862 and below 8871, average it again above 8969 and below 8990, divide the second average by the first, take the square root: 1.01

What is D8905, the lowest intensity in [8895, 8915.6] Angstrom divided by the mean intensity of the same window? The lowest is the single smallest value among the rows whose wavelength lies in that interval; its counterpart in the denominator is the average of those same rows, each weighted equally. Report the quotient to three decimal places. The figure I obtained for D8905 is 0.979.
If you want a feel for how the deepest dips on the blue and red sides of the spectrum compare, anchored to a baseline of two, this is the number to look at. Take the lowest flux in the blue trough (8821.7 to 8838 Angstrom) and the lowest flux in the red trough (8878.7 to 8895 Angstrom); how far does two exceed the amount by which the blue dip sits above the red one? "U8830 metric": 1.84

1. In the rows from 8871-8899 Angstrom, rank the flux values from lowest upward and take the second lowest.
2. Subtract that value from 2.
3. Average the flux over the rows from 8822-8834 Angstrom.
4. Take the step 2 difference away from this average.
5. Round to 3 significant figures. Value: 26.2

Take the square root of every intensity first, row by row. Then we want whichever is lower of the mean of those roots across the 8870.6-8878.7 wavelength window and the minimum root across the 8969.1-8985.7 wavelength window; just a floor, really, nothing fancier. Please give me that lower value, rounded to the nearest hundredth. 3.68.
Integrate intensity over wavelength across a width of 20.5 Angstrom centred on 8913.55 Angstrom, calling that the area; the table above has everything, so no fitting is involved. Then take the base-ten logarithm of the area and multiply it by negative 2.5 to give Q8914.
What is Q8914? -6.1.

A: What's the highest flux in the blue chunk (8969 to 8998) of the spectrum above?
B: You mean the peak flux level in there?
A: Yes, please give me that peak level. 14.23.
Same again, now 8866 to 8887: 14.05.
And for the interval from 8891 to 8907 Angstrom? 14.22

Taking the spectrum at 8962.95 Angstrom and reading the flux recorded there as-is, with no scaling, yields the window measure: 13.76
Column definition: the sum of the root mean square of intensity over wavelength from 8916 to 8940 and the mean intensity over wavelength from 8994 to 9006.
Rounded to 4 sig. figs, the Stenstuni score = 27.53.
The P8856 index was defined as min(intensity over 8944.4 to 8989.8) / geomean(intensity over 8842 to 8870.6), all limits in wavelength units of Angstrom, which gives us 0.971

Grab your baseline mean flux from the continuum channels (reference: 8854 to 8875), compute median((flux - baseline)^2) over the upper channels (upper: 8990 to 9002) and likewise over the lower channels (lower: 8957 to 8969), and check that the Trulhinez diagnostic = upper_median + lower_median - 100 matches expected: -99.98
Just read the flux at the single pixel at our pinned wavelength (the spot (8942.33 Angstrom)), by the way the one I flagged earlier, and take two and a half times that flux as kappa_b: 35.3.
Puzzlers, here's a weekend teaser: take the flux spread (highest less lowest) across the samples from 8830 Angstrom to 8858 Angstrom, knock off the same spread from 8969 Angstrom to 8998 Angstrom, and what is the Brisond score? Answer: -0.10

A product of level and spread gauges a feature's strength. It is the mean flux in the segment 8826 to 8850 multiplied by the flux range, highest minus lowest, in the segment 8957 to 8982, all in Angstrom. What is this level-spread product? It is 8.4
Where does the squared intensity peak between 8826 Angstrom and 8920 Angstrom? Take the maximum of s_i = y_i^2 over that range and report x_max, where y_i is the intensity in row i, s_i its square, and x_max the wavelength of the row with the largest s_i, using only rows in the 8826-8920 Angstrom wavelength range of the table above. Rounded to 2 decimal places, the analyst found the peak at 8831.83 Angstrom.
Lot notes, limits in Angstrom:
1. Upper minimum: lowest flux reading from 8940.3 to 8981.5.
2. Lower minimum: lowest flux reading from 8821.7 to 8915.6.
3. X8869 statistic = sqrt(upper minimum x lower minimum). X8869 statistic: 13.5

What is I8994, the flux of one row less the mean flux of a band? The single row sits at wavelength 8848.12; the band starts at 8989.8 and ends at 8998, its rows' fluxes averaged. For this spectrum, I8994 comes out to 0.3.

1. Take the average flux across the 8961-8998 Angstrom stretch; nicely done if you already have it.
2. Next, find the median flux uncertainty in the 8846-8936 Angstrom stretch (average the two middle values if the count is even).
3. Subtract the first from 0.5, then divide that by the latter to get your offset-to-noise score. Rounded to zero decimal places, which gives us -78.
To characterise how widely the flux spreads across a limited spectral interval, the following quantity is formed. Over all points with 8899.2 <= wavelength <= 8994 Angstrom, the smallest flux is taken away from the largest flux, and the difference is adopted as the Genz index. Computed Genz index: 0.9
